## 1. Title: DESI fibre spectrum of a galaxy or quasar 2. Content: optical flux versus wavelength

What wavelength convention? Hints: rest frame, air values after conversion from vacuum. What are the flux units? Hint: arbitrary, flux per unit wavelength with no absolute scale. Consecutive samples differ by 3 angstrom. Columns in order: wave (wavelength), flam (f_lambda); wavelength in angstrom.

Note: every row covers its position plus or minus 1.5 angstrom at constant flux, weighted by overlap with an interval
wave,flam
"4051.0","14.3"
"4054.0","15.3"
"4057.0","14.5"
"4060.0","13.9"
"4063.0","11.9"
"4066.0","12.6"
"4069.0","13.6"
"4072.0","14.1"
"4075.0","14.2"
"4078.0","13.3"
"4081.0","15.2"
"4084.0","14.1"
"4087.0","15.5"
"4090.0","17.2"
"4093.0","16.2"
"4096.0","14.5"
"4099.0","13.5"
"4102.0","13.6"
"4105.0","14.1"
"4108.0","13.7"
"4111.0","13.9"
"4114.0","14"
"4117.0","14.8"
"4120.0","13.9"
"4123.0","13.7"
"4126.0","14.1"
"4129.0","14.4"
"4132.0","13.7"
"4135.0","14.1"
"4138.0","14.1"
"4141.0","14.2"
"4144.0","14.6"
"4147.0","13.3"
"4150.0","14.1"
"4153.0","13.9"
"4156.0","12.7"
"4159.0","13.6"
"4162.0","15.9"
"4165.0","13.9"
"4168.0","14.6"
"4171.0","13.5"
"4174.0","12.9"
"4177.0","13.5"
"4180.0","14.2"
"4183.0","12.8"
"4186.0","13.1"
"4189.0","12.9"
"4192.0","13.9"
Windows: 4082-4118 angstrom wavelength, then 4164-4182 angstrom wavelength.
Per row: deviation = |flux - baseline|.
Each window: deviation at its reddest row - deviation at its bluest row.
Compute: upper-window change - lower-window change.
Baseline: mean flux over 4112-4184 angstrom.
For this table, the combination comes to -0.5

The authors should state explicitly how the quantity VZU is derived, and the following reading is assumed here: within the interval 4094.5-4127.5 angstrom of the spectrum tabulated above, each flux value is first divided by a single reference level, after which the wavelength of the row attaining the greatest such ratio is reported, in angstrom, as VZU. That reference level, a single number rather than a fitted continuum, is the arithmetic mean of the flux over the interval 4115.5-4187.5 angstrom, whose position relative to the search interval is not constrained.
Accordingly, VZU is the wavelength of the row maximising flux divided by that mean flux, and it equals 4117.0 angstrom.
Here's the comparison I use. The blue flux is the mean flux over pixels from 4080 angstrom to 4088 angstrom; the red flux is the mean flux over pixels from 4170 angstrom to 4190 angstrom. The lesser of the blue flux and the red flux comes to 13.3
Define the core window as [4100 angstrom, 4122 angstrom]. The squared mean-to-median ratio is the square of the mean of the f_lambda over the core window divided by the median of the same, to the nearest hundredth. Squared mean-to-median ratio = 1.01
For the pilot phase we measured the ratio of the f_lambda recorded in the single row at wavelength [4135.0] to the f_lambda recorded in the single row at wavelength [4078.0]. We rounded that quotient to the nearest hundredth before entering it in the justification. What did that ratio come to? 1.06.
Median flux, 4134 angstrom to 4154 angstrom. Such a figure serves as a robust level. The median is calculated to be 14.1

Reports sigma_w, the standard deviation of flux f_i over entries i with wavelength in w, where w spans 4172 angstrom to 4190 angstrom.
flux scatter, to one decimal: 0.5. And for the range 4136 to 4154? 0.4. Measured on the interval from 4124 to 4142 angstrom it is 0.2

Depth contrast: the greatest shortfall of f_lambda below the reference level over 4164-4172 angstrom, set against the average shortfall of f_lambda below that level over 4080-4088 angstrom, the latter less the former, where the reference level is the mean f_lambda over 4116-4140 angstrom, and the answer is -1.4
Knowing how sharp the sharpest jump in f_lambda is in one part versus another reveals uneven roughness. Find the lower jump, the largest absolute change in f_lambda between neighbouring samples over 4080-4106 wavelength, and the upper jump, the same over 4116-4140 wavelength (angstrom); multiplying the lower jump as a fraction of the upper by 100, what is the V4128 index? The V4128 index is 189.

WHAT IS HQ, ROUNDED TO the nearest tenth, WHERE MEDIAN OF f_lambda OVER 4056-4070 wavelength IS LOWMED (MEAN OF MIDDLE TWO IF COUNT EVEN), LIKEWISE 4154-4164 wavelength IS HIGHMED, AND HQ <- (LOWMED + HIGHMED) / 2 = 13.6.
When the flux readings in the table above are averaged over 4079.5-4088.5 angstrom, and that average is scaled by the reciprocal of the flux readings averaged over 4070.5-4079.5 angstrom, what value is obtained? 1.08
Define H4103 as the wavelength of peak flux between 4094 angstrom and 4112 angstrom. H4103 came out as 4096.0 angstrom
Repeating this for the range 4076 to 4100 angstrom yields 4090.0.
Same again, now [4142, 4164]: 4162.0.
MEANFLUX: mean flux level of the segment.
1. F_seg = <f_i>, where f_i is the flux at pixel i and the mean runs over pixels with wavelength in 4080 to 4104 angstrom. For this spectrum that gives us 15.0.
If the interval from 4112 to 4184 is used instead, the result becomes 13.9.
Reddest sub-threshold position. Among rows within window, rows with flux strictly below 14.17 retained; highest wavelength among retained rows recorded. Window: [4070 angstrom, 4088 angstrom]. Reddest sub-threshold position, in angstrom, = 4084.0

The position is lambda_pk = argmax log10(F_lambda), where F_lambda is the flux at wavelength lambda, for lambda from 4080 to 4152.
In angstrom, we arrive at 4090.0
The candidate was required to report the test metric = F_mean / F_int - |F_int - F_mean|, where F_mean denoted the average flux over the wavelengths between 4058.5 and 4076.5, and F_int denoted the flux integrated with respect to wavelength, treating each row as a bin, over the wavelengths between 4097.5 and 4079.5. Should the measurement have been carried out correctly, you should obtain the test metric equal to -265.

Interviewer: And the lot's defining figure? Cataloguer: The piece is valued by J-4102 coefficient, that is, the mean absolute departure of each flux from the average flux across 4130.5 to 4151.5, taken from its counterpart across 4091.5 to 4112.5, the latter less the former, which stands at 0.36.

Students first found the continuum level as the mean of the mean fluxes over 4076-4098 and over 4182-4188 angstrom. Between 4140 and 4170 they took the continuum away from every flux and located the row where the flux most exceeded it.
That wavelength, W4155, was 4162.0 angstrom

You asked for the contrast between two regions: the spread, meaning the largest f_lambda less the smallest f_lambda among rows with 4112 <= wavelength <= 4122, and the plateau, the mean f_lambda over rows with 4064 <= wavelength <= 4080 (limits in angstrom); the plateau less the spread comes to 12.66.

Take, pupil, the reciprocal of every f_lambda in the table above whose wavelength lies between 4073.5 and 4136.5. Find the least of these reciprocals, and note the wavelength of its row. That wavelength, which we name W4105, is 4090.0 angstrom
